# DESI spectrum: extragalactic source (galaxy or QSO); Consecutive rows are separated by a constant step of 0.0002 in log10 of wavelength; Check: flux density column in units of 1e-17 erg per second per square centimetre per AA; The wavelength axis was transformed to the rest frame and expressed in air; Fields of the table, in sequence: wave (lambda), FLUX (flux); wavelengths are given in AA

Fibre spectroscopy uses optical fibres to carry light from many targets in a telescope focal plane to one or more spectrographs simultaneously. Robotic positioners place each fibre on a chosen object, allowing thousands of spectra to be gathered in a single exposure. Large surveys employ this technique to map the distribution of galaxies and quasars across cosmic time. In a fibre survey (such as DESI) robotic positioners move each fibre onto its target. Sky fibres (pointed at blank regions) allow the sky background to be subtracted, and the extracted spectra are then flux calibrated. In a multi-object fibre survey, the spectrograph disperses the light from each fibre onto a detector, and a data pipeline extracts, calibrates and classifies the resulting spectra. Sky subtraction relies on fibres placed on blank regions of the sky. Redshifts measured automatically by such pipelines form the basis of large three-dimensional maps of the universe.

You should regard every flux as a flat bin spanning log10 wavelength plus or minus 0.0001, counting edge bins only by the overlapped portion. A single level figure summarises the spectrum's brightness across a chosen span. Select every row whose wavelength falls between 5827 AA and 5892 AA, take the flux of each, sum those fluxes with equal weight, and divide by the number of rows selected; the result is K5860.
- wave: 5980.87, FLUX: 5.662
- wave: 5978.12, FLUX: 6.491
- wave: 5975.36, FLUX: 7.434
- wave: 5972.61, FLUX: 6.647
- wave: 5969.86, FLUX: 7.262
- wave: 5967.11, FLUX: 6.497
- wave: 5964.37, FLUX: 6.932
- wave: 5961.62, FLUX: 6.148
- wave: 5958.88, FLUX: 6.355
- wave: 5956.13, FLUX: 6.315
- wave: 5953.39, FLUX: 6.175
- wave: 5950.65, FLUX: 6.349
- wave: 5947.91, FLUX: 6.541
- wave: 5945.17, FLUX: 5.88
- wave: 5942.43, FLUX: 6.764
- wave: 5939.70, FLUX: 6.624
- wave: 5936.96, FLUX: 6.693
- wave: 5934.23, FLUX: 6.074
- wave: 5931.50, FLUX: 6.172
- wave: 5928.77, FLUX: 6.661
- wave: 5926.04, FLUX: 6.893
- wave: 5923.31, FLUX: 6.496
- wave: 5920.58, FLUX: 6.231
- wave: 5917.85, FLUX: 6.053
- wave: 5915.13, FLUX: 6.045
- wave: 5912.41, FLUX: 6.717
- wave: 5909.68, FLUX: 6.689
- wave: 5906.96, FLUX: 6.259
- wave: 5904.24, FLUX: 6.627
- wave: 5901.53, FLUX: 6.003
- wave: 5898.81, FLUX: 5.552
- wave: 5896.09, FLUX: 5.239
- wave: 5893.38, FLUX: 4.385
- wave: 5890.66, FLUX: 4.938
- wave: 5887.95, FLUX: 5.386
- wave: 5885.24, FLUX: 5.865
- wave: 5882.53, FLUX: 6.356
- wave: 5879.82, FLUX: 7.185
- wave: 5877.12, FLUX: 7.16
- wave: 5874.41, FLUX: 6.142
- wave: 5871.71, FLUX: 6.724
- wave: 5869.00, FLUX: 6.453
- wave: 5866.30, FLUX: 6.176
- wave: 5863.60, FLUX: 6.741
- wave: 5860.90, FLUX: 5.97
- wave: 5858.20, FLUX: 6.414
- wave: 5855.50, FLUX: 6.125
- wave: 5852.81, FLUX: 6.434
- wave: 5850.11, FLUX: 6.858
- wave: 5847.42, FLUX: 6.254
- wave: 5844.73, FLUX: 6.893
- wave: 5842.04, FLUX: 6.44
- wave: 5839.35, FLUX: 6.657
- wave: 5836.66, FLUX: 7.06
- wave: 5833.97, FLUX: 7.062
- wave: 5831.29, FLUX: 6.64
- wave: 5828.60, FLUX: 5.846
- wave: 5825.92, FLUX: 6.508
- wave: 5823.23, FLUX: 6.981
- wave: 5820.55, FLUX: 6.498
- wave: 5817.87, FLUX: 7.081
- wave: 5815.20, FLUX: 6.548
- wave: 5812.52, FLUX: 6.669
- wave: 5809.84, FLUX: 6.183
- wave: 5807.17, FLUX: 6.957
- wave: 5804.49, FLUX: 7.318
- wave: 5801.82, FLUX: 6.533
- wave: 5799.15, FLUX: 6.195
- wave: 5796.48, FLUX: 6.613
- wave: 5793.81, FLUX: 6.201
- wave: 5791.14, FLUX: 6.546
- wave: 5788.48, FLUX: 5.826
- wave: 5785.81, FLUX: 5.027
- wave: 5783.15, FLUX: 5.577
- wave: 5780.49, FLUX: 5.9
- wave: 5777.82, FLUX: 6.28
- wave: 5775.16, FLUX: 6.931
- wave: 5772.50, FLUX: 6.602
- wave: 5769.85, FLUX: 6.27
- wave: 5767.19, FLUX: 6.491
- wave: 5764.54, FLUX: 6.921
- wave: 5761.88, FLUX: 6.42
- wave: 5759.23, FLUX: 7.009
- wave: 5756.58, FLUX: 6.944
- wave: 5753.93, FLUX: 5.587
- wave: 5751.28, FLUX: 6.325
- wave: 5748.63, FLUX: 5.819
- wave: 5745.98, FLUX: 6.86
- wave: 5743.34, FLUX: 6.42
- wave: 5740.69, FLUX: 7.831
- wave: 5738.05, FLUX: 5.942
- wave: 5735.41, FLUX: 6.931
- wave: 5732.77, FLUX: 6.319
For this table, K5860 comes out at 6.41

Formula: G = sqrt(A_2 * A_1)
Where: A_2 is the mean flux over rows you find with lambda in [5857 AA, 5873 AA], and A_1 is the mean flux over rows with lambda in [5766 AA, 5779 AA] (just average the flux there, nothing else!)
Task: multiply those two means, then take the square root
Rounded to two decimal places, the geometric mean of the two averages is 6.46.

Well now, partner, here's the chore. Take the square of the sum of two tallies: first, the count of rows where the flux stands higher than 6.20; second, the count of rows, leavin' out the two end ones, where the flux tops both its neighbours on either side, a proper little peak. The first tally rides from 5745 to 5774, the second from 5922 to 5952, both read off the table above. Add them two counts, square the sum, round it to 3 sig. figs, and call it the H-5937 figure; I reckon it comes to 169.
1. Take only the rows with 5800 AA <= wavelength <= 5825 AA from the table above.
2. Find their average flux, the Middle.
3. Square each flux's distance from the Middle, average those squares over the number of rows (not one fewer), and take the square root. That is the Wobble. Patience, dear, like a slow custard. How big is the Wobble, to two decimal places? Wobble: 0.33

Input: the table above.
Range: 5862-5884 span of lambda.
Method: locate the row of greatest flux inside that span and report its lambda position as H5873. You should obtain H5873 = 5879.82 AA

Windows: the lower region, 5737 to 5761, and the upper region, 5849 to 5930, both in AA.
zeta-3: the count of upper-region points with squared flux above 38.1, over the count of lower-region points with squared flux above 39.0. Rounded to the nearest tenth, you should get 3.0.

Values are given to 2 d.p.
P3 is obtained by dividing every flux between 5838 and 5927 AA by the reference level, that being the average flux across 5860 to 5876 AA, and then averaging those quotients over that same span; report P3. 0.98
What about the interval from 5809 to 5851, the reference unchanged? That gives 1.04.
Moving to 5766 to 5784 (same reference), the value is 0.99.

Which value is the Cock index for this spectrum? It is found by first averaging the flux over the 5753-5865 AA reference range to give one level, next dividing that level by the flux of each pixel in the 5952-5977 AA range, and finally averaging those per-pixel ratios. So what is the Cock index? 0.98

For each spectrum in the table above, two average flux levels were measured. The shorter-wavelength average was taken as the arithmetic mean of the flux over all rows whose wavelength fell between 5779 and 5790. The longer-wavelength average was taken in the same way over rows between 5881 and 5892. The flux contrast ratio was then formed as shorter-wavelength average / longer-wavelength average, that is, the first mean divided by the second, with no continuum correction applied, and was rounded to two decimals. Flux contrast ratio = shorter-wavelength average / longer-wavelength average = 0.99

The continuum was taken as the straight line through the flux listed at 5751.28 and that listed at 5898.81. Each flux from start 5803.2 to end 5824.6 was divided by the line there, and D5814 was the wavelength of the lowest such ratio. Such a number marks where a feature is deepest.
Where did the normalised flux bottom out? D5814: 5809.84 AA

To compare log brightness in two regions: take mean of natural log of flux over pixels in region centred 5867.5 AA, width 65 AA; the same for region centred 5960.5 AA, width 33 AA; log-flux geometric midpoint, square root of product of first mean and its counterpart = 1.85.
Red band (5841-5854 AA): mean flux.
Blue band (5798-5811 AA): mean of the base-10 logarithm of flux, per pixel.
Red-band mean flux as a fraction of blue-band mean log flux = 8.01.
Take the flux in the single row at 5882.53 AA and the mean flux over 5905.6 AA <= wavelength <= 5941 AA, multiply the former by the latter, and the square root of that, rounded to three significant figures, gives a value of 6.39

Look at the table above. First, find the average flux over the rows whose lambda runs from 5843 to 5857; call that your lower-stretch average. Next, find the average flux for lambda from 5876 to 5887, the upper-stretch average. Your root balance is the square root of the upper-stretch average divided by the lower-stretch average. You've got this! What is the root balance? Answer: 1.01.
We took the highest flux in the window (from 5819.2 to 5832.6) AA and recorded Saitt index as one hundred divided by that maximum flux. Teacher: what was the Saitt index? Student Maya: 14.3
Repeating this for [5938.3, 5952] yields 14.8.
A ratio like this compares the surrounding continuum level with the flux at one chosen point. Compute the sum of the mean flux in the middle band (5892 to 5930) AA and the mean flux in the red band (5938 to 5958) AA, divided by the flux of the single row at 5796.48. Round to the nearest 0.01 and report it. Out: 1.89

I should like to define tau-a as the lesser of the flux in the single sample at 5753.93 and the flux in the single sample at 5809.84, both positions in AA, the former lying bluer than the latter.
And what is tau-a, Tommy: 5.6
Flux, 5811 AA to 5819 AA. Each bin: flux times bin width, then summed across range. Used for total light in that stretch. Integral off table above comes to 54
